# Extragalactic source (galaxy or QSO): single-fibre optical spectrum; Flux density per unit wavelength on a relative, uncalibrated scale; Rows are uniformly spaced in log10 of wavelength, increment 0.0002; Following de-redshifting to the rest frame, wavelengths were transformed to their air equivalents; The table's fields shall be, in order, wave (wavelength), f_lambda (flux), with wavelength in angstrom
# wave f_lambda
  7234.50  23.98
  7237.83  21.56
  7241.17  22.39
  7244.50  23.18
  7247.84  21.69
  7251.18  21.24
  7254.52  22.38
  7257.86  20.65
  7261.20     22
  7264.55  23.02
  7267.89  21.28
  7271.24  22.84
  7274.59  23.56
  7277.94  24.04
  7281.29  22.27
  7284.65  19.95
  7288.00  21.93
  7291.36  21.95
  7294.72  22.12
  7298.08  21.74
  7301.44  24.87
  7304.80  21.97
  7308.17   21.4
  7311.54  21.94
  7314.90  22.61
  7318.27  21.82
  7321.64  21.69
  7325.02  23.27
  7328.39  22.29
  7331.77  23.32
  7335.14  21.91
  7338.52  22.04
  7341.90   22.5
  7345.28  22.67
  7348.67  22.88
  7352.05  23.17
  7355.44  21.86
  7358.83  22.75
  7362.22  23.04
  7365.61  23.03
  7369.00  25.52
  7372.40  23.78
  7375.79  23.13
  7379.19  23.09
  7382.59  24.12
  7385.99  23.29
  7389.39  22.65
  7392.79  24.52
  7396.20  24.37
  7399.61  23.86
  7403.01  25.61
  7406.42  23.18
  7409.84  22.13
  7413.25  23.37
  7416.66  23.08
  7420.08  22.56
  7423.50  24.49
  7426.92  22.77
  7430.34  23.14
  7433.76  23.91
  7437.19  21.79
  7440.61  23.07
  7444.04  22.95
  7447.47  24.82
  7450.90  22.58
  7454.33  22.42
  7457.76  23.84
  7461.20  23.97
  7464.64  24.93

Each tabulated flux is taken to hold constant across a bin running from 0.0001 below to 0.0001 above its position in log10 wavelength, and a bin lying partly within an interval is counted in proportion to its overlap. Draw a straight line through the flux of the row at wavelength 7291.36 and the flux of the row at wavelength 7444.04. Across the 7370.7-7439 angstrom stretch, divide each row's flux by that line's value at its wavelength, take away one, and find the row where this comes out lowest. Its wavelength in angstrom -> 7437.19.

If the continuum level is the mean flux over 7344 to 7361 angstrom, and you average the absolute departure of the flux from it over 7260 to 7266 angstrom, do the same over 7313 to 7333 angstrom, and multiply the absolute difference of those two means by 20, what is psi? 2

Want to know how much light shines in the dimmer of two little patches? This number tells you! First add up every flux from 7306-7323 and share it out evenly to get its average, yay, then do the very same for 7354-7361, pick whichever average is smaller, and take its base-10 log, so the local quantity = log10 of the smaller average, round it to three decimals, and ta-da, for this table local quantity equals 1.340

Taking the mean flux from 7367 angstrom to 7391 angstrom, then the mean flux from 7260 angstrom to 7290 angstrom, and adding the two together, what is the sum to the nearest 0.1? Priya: 46.0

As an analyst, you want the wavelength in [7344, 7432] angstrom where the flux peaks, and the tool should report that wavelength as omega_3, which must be 7403.01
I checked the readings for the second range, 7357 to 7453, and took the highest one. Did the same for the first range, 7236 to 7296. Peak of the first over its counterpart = 0.94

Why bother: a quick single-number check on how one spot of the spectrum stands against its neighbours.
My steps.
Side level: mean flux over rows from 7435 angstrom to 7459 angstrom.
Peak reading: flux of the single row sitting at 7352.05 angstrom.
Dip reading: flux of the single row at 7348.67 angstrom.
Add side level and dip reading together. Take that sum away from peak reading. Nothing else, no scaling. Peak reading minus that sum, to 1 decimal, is -22.8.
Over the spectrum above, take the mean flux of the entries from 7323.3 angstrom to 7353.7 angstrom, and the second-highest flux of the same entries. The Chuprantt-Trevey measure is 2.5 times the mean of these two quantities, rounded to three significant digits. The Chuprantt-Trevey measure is 57.4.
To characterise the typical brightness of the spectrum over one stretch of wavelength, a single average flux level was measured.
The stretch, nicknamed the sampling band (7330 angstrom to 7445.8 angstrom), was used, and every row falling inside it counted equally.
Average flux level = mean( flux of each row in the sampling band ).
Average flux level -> 23.2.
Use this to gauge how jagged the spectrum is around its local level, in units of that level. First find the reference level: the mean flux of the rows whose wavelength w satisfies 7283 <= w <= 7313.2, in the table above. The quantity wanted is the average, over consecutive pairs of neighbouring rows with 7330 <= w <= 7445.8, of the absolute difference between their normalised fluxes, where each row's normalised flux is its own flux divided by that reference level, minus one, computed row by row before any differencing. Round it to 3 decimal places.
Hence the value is 0.042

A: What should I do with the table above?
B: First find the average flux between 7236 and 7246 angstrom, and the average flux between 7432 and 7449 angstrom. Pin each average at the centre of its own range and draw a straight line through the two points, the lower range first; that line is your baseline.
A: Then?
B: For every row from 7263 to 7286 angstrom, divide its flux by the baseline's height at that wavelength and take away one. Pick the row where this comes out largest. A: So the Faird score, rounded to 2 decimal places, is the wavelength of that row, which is 7277.94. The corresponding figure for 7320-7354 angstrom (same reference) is 7331.77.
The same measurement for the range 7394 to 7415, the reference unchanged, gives 7403.01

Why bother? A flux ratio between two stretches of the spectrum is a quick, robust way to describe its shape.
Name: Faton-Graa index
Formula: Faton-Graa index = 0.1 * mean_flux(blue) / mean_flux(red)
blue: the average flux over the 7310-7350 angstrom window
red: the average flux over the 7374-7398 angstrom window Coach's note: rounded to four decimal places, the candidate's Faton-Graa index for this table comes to 0.0950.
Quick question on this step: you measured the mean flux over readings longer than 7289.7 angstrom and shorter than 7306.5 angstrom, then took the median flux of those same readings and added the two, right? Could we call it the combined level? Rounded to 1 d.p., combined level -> 44.5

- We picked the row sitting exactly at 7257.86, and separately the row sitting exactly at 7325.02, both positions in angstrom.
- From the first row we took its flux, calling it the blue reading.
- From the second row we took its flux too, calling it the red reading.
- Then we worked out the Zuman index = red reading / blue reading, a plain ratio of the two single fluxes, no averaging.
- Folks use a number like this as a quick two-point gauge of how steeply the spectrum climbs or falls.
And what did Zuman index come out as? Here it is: 1.13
